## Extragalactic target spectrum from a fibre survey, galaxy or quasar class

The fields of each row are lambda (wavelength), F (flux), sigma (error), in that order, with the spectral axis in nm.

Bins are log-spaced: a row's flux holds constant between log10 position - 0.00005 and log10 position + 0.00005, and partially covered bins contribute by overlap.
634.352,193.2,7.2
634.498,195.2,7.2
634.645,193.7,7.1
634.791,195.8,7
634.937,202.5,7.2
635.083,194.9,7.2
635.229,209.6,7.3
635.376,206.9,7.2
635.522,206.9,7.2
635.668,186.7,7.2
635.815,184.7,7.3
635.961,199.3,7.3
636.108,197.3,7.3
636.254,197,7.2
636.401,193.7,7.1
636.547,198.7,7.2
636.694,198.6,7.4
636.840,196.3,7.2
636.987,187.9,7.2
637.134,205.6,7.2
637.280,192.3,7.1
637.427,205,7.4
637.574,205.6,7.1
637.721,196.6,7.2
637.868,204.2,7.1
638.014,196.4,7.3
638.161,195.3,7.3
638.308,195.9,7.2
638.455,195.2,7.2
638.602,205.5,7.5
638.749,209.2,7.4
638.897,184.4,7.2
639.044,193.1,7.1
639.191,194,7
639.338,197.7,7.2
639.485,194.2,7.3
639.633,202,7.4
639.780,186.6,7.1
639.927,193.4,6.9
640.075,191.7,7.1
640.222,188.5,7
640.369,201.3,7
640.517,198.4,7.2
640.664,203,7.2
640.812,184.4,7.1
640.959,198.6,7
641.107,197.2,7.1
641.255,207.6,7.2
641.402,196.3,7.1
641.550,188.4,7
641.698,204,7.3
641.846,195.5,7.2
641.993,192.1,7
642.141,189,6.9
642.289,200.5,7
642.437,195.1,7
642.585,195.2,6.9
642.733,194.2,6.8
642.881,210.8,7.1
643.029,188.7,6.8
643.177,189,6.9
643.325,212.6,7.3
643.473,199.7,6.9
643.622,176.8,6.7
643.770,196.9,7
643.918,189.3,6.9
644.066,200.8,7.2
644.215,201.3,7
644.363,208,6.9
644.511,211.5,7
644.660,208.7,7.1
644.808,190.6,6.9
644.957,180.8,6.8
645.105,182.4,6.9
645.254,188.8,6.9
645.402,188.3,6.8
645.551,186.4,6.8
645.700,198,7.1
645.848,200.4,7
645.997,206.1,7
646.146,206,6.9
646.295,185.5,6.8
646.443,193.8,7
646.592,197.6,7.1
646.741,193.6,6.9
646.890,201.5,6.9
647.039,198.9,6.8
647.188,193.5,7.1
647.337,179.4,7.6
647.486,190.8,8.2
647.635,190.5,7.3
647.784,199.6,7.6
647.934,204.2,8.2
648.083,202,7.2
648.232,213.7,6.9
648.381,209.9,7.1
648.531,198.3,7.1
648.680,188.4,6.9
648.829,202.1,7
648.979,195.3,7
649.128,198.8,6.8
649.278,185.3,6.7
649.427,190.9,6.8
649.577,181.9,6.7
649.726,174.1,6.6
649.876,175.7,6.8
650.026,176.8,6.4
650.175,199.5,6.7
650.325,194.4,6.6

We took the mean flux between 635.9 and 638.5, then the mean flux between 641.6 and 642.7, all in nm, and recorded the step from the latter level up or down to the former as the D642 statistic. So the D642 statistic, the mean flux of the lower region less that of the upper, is 2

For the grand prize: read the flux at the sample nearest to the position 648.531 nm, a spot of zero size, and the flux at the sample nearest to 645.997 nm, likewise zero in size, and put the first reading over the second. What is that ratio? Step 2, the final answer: 0.96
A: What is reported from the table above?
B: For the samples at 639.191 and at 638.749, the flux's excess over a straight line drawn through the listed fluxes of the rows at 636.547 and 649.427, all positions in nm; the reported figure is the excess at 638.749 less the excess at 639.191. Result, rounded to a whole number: 15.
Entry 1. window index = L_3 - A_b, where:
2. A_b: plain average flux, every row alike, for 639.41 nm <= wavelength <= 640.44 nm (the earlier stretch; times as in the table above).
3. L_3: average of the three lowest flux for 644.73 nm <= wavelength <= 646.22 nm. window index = -11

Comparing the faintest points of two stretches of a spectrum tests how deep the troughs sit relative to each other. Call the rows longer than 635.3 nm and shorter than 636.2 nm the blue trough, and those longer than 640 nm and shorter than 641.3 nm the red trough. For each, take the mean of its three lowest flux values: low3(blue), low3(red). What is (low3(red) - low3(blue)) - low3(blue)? -191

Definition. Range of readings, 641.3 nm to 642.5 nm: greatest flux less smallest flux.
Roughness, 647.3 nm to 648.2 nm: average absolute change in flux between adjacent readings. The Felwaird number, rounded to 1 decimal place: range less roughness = 10.1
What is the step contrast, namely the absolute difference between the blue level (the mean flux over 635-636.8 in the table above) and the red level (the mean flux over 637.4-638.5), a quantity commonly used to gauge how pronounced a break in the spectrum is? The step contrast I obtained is 1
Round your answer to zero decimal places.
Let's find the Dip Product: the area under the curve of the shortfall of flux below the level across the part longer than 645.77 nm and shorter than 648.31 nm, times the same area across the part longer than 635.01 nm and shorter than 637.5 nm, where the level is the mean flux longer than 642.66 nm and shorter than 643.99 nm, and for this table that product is 32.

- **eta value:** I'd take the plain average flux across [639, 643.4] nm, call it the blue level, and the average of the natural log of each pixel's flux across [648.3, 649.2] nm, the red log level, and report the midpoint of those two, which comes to 101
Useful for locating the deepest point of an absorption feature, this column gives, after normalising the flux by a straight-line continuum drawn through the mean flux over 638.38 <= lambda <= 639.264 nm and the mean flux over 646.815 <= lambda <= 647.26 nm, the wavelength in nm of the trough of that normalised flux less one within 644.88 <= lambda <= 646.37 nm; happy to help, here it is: 644.957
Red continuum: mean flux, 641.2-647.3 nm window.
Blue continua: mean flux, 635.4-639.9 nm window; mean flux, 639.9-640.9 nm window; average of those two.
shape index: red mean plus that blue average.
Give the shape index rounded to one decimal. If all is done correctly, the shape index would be 391.8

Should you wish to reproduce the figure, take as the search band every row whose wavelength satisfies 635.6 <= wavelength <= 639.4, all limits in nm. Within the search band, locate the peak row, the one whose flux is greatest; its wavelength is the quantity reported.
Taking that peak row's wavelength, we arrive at 638.749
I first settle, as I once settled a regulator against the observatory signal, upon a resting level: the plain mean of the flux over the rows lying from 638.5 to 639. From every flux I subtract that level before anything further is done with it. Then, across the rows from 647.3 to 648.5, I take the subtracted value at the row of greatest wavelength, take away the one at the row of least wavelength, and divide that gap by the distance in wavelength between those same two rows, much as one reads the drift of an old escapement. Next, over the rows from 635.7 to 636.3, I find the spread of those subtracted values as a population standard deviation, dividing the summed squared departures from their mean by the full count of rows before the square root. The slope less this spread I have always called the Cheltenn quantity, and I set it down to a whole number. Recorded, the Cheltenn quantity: 23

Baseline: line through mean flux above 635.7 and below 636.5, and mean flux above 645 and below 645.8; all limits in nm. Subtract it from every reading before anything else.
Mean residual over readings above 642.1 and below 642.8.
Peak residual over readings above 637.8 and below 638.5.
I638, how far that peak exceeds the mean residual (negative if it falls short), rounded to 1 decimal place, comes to 6.6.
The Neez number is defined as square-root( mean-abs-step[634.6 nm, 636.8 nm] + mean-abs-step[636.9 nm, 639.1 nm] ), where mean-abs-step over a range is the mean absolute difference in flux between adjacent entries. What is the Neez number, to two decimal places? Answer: 3.78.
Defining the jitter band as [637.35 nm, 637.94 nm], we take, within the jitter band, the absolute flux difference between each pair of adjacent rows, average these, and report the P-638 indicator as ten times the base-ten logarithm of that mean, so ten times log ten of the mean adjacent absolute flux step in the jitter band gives 7.6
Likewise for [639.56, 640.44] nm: 9.0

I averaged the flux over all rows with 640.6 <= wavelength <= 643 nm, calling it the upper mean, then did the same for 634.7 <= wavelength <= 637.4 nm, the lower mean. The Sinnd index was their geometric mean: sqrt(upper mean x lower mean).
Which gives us 197.2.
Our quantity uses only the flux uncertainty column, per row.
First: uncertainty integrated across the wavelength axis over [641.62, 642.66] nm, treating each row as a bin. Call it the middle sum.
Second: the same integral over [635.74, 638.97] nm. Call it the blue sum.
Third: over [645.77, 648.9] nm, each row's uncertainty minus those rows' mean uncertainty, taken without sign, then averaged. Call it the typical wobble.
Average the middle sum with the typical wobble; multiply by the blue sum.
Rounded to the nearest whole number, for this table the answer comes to 89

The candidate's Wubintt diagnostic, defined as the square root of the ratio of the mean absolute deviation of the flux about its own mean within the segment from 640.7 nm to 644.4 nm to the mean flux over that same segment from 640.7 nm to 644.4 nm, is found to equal 0.181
